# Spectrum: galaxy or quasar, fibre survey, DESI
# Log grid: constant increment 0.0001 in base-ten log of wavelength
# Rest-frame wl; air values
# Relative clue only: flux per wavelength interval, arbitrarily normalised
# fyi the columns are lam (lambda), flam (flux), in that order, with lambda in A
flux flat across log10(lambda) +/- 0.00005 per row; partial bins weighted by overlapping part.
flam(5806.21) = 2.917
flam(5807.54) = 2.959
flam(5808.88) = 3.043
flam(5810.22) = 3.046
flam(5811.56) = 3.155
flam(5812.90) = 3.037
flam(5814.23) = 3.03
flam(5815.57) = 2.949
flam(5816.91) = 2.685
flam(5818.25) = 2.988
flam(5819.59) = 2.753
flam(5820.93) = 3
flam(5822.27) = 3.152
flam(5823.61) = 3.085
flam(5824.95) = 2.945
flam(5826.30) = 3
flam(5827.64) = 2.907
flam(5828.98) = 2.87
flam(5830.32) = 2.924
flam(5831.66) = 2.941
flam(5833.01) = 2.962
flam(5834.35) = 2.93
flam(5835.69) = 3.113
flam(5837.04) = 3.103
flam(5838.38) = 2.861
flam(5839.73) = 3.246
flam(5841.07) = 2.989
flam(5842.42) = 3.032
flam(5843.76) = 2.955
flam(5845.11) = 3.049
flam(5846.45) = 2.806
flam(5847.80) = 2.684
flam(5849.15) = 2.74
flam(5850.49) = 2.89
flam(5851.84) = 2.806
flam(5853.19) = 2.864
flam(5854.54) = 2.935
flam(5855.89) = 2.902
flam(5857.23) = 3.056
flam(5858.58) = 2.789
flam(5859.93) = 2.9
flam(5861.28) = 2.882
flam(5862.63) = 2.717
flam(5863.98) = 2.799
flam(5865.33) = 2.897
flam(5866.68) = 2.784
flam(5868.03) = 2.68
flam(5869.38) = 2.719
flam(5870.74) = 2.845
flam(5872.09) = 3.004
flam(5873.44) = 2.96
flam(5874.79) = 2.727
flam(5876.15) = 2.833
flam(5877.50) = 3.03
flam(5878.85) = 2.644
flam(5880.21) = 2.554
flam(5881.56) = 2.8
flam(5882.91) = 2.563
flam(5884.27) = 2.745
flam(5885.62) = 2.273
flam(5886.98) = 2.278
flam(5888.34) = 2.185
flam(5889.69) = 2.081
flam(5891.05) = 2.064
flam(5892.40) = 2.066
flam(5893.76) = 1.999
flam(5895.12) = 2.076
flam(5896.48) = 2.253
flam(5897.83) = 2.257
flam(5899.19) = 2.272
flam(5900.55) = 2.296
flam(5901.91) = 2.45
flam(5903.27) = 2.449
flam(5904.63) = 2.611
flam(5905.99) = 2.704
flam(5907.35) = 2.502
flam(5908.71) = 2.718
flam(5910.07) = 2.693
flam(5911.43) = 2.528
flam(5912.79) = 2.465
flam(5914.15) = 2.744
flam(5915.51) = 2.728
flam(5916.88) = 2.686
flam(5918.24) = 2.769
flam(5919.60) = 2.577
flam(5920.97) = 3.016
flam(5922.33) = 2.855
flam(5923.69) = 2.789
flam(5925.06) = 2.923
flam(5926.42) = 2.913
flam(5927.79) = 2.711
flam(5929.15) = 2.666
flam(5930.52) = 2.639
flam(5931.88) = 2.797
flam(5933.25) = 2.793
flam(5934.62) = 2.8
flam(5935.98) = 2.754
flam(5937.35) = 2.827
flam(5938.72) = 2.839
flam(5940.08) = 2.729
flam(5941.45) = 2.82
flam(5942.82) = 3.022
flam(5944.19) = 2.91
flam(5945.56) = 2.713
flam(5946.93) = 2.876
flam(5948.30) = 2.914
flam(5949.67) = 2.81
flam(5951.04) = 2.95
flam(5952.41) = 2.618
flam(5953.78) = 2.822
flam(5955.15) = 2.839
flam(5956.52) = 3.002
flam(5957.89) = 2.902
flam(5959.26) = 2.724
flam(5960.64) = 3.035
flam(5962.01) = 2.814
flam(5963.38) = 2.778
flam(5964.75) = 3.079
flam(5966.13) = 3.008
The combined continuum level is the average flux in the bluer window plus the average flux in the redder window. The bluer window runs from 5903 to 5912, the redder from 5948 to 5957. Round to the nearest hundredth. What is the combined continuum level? 5.45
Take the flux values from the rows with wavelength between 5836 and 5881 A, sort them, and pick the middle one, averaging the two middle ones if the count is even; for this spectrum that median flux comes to 2.86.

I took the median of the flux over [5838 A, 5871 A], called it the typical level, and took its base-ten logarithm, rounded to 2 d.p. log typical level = 0.46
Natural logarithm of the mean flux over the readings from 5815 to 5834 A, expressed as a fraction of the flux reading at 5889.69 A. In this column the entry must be 0.35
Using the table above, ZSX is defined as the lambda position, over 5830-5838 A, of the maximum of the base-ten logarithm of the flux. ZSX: 5835.69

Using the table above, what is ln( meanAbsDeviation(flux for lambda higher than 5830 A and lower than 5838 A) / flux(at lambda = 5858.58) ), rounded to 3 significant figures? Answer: -3.62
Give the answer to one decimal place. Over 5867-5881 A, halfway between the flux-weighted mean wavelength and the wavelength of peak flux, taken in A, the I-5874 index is 5875.8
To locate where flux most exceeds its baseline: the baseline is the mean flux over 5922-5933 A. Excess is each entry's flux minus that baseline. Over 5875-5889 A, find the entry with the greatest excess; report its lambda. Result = 5877.50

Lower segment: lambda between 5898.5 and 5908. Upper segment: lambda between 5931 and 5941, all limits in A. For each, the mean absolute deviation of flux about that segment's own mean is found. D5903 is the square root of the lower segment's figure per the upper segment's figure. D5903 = 2.0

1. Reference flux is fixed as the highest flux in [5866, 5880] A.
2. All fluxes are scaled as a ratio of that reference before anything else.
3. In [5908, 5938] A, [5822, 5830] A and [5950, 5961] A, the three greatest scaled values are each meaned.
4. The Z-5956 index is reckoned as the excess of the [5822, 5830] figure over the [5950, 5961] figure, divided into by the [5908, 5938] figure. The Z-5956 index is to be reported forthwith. 0.028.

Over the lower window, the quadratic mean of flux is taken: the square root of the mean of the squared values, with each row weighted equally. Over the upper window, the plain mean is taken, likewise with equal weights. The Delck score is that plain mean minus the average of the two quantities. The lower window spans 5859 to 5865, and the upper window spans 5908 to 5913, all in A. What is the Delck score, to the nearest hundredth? -0.11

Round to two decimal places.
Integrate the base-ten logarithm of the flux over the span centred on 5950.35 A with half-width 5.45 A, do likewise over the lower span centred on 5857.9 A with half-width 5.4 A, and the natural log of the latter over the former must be 0.01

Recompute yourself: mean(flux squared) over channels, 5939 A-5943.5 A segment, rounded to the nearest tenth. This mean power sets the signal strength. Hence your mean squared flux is 8.2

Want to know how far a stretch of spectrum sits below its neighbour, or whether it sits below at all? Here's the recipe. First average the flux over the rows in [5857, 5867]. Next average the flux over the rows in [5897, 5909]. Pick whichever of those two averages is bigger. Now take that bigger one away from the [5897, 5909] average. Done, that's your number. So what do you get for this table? -0.38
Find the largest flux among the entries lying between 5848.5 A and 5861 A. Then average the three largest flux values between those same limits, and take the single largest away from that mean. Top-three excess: -0.092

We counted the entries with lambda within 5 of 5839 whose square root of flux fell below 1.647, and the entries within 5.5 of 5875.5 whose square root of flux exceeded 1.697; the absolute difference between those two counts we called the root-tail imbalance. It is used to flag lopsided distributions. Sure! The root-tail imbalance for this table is 3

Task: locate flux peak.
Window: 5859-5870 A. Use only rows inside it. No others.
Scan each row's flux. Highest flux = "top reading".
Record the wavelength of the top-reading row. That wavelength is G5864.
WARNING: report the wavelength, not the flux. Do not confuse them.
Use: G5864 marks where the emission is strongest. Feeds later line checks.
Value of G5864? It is 5859.93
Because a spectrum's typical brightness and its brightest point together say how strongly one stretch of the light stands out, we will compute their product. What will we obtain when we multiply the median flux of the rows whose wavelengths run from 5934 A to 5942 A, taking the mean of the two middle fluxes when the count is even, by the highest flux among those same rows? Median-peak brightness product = 8.0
